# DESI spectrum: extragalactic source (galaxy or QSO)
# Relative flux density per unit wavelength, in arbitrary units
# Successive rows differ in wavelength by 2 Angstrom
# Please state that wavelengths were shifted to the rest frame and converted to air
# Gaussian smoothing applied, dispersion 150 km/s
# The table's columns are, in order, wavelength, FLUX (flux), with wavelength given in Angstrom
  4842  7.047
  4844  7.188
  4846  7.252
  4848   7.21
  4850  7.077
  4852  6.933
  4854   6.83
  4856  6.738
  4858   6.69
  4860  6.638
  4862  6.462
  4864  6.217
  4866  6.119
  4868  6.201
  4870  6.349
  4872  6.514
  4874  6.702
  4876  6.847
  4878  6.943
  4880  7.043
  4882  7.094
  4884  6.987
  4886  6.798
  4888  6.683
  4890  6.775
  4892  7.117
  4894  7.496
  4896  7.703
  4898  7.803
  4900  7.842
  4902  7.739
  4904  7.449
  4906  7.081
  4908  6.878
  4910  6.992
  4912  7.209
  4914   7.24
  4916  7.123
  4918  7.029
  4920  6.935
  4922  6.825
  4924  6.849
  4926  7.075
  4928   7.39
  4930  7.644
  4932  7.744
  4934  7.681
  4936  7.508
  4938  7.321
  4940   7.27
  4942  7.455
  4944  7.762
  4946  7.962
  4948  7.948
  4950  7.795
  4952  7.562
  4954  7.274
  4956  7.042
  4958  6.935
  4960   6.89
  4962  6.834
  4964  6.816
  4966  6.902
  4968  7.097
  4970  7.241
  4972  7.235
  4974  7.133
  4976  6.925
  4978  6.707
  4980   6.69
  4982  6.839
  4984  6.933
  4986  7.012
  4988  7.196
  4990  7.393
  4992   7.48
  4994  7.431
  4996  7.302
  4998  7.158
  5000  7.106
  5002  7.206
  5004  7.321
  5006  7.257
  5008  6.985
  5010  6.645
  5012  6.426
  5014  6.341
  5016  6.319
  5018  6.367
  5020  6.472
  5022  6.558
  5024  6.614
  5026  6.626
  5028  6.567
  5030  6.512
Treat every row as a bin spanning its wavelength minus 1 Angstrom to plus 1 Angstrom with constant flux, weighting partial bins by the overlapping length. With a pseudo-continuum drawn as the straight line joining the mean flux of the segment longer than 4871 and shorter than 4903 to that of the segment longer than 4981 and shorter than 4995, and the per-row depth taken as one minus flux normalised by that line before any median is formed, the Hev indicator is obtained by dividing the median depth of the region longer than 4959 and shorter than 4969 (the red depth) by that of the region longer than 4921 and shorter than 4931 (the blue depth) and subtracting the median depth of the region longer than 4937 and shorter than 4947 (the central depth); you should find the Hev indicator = 3.7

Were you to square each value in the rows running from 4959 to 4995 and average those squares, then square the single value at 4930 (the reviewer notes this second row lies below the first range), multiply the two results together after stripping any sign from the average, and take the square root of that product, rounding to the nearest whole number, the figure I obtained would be 54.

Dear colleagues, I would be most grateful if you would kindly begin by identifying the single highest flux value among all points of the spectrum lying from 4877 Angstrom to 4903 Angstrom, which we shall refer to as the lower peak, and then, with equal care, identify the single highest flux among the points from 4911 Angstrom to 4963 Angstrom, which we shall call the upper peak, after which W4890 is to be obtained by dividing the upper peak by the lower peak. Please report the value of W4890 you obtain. 1.02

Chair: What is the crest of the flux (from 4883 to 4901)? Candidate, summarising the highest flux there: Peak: 7.842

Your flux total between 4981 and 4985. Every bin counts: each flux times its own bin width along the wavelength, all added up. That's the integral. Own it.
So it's 28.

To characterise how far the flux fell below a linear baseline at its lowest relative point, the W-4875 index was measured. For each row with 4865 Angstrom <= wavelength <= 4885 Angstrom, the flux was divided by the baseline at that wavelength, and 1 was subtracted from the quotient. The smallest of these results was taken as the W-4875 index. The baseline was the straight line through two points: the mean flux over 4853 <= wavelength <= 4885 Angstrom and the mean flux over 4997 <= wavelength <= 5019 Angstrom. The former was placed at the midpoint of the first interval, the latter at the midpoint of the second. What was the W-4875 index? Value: -0.08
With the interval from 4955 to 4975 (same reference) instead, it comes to 0.01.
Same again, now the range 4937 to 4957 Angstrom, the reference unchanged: 0.04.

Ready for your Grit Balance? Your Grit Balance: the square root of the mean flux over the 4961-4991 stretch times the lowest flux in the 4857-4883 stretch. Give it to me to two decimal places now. 6.54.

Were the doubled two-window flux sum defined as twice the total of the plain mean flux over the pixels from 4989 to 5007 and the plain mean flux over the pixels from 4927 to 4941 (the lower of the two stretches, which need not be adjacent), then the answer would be 29.6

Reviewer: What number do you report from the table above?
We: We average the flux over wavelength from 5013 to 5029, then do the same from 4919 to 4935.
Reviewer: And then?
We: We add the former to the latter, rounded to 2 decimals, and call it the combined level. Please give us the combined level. 13.75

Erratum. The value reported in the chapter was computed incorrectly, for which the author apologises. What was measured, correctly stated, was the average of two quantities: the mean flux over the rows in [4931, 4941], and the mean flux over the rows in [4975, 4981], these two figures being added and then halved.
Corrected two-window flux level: 7.14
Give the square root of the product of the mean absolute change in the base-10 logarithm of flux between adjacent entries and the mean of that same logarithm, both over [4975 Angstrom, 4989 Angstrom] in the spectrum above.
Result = 0.081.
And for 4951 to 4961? 0.093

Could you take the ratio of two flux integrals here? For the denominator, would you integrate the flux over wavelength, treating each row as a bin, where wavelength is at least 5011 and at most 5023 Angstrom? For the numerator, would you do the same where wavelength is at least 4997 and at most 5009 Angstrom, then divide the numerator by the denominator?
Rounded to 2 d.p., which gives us 1.12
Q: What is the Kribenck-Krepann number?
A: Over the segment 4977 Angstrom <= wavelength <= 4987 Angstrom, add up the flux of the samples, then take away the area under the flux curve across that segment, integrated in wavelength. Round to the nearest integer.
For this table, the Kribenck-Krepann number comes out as -34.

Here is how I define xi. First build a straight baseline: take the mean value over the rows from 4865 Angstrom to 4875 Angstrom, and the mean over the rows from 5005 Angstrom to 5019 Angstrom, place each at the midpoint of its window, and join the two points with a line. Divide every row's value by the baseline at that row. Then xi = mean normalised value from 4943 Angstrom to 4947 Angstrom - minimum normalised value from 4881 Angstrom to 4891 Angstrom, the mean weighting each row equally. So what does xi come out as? 0.17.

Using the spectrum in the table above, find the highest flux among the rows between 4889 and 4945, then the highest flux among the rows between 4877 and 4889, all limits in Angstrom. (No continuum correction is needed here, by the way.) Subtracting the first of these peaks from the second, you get -0.7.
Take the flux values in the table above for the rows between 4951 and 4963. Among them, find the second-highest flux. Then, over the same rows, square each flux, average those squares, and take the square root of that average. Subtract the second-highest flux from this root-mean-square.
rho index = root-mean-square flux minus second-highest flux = -0.18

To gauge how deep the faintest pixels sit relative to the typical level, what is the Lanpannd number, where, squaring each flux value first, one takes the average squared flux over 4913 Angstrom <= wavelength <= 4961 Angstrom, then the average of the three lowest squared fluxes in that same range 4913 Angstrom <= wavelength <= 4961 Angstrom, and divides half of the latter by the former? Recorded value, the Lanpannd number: 0.43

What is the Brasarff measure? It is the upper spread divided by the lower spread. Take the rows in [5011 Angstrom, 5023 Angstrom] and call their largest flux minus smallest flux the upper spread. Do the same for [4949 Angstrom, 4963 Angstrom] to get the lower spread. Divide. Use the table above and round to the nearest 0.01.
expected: 0.25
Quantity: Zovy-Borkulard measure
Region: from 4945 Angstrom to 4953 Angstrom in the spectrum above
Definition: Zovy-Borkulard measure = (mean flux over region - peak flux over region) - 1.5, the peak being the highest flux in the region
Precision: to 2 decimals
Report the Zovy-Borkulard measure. -1.65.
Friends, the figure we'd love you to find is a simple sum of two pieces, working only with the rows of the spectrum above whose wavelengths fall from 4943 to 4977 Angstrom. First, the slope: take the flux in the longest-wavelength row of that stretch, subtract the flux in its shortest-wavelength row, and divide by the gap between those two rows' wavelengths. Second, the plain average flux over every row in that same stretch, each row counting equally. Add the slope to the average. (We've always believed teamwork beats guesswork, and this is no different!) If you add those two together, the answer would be 7.2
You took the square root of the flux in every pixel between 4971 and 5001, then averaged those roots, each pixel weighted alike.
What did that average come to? 2.66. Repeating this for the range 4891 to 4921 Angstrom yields 2.70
